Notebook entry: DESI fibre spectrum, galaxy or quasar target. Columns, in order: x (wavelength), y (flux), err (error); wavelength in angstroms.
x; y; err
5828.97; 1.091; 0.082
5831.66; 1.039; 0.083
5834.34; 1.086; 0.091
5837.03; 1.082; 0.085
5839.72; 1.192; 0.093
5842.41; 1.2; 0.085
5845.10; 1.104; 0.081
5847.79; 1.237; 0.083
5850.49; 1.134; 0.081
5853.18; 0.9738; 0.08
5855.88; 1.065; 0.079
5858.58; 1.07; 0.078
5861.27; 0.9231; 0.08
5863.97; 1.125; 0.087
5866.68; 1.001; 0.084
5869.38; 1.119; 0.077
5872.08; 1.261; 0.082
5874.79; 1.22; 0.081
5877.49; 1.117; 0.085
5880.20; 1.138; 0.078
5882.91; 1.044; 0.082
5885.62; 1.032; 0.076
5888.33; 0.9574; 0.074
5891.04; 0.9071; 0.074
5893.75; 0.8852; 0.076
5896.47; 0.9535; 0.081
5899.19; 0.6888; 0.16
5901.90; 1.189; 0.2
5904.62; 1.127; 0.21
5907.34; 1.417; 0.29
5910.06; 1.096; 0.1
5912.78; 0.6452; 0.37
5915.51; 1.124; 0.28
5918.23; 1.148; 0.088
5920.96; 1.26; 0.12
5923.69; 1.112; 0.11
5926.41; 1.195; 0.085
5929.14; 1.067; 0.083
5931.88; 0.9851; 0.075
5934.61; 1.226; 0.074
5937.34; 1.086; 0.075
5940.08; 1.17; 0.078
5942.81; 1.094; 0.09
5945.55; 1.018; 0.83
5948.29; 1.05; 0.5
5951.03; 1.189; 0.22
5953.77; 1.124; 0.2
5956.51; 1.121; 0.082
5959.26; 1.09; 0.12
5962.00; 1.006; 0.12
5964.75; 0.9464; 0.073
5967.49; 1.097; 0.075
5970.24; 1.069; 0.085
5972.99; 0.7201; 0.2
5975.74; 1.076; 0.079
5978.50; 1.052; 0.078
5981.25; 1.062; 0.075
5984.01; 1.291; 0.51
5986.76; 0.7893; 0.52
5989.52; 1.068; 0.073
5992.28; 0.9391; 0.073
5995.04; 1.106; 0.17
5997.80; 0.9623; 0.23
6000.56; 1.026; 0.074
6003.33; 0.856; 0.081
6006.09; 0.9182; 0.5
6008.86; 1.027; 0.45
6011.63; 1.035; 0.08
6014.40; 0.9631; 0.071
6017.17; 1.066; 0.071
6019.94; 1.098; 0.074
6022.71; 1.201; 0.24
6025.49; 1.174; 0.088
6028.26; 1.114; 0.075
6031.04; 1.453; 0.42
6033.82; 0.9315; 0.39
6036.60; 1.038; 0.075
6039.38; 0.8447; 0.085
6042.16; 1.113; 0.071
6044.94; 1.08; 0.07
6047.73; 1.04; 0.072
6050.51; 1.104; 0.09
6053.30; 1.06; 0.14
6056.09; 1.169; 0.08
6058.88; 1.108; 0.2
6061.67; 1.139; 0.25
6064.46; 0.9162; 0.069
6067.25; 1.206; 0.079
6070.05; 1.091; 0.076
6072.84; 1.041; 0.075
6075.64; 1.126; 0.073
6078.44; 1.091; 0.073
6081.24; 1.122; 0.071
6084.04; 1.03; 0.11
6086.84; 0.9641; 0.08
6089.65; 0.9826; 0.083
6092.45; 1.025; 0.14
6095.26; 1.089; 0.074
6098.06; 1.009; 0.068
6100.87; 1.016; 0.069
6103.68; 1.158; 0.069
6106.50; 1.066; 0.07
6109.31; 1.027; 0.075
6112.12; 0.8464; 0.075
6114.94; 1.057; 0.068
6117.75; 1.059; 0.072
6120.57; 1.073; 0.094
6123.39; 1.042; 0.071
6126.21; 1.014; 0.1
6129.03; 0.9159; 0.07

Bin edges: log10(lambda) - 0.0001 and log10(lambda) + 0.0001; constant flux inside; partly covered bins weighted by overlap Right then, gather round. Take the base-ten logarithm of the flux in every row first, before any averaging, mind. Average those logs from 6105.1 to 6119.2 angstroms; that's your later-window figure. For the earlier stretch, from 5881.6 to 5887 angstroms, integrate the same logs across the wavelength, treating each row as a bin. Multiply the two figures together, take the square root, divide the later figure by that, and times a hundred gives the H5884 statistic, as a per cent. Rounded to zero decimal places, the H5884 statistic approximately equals 19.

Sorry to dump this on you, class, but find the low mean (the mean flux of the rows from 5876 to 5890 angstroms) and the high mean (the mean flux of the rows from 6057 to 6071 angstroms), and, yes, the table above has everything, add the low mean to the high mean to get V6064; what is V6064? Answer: 2.15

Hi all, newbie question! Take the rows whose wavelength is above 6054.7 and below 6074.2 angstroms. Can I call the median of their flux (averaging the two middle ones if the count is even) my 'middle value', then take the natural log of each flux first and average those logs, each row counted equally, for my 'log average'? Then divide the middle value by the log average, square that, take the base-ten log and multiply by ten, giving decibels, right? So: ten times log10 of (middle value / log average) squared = 22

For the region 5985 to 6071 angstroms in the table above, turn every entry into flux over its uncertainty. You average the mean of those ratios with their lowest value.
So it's 5.9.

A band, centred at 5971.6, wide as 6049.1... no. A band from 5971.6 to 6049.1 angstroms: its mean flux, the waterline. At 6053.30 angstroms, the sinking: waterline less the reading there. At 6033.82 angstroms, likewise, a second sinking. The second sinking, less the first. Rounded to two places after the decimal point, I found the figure 0.13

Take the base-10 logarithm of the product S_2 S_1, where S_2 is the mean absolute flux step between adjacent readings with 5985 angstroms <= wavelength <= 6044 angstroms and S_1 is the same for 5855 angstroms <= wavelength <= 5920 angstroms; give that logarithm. -1.63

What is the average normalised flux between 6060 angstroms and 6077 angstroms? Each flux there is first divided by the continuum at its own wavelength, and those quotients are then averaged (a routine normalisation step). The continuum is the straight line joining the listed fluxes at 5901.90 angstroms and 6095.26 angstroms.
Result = 0.99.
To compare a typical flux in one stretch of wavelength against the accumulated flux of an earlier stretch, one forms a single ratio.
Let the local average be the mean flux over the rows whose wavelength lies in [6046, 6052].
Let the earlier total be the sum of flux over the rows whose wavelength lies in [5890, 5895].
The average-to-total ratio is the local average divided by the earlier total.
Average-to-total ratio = 0.60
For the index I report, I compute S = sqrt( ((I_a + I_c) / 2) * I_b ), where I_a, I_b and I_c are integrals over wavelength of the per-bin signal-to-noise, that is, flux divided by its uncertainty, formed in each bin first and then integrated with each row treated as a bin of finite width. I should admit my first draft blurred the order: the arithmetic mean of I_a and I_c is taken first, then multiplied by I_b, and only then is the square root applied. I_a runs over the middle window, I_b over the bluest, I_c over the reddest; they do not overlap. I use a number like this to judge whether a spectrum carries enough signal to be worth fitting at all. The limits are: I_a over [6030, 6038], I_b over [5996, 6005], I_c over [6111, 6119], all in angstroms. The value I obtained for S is 82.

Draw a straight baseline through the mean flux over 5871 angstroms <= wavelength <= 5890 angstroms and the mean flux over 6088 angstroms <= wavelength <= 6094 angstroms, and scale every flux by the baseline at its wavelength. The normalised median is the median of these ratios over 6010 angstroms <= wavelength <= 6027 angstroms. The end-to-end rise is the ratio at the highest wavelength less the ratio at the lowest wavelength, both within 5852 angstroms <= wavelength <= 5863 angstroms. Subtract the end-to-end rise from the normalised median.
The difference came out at 1.08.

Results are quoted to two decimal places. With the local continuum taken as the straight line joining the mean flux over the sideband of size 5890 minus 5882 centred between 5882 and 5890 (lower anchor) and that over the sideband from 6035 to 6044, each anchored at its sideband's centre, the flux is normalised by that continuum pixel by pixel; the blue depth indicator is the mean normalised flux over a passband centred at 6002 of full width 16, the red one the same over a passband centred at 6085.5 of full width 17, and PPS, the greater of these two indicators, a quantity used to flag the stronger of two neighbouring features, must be 1.04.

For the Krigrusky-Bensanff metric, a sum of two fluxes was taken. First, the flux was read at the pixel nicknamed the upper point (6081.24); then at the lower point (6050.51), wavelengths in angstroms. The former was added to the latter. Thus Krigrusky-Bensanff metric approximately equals 2.23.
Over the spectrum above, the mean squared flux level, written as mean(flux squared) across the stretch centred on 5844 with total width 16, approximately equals 1.34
